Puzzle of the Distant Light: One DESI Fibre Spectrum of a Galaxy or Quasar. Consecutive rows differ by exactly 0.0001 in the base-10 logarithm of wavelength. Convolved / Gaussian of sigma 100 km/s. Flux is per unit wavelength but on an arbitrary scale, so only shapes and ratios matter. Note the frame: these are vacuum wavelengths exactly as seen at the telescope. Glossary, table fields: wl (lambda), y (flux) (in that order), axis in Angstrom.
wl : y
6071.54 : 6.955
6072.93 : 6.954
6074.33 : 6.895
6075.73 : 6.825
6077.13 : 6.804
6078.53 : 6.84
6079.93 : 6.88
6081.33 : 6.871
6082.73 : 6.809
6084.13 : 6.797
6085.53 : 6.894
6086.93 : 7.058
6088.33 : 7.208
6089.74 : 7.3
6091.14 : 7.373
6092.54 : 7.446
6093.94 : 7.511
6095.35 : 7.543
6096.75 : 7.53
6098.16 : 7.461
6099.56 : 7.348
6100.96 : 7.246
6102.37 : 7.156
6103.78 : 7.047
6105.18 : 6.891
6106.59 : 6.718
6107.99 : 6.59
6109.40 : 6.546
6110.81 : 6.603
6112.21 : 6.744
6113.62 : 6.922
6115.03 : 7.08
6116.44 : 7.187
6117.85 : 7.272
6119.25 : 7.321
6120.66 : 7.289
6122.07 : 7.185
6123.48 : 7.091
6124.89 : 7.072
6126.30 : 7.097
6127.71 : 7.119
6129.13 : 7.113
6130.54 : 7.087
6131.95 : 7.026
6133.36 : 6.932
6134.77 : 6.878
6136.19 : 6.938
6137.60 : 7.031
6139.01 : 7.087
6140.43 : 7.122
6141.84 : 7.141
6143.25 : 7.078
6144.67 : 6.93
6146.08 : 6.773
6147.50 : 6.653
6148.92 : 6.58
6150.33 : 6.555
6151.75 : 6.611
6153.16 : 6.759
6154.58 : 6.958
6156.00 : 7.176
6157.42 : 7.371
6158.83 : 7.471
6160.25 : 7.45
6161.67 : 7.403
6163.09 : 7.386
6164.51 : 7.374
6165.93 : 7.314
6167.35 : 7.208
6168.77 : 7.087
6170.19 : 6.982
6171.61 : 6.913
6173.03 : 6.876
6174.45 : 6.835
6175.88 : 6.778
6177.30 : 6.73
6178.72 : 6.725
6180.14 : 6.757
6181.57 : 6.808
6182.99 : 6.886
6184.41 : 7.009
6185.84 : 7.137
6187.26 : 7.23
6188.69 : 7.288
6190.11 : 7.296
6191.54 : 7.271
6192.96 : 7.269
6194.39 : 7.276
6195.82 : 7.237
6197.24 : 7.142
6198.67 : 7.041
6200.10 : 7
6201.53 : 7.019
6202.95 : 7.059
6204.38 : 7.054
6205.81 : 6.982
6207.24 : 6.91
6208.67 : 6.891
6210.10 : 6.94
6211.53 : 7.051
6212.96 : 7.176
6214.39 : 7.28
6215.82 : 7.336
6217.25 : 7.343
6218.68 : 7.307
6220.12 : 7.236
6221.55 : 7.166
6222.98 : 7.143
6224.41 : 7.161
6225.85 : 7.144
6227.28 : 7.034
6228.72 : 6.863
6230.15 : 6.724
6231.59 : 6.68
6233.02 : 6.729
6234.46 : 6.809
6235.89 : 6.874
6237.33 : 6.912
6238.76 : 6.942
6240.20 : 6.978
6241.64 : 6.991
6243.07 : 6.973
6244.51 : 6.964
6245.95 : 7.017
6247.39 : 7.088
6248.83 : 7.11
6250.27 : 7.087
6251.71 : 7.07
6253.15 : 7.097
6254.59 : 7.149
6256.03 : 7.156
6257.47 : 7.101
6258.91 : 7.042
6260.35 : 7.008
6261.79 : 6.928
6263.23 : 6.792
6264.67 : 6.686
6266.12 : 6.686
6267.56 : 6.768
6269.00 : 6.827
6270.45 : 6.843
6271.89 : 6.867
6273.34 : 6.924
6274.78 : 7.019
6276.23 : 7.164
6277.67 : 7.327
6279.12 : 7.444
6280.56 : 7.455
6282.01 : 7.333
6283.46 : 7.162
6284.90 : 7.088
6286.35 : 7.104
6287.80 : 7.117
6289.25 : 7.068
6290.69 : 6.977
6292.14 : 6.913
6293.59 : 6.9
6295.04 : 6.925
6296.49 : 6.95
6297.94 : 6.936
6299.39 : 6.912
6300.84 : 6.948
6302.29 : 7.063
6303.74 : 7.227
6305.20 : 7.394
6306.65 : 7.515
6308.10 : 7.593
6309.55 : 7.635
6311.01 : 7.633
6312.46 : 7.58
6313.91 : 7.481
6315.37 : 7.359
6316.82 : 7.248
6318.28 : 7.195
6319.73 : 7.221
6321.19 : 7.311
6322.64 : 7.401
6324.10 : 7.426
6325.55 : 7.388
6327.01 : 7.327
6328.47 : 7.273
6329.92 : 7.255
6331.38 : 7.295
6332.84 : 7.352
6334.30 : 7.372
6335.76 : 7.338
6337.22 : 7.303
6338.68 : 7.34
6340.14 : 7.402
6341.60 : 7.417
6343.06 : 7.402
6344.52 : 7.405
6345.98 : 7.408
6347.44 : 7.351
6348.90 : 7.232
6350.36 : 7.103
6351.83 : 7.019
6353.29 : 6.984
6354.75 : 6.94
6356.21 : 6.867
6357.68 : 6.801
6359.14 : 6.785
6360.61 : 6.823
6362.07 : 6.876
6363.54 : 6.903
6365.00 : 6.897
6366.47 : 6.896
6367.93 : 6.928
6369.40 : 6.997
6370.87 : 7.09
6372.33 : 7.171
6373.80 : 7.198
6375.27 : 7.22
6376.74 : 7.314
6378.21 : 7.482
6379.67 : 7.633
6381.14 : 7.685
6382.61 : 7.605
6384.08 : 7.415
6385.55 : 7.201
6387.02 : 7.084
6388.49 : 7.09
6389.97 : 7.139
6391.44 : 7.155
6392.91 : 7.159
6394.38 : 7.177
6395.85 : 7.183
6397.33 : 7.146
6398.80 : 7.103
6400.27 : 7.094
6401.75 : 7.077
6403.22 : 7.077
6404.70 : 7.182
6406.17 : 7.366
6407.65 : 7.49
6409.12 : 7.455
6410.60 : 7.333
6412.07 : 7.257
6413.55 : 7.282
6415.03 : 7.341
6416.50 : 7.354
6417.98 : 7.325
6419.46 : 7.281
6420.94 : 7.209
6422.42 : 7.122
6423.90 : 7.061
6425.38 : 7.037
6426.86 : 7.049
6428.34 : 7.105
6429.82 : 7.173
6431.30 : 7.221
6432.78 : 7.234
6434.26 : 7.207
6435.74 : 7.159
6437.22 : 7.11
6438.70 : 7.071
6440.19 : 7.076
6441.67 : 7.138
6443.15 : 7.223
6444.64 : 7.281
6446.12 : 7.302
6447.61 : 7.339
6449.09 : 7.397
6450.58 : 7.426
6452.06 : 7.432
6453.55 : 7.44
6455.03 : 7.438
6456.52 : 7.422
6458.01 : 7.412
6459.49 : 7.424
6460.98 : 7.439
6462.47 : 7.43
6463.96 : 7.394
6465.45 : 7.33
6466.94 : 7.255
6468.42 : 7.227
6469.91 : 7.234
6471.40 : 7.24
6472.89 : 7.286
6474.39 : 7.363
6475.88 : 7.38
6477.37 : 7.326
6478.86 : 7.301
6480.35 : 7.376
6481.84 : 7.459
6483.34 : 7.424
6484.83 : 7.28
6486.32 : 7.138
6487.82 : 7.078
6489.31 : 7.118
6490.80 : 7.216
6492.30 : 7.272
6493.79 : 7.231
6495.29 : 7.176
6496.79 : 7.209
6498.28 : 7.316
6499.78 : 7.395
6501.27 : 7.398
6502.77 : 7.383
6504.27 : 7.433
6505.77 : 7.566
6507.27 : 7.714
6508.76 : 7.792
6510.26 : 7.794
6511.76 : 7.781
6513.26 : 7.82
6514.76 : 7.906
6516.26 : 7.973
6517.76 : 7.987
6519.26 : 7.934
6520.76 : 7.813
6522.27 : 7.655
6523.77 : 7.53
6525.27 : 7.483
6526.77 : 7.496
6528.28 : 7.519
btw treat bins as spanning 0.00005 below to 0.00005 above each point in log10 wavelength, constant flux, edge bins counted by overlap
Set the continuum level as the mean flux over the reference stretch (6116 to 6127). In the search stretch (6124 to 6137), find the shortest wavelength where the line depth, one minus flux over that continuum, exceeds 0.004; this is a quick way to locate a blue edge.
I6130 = 6124.89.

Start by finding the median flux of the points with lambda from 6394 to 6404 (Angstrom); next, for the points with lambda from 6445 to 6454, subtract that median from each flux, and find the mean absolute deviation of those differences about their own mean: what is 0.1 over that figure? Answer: 2.2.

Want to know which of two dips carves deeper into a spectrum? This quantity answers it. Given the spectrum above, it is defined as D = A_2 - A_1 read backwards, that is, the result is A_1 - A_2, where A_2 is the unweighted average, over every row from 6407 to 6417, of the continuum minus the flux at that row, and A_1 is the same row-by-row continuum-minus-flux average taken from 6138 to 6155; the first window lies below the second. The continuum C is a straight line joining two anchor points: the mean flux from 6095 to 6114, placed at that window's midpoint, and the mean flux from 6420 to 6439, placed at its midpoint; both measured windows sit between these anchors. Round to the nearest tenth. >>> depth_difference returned 0.4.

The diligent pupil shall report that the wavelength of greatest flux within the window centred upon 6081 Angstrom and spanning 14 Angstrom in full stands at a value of 6086.93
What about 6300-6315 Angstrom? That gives 6309.55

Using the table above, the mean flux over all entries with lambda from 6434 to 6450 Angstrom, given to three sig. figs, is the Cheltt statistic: 7.21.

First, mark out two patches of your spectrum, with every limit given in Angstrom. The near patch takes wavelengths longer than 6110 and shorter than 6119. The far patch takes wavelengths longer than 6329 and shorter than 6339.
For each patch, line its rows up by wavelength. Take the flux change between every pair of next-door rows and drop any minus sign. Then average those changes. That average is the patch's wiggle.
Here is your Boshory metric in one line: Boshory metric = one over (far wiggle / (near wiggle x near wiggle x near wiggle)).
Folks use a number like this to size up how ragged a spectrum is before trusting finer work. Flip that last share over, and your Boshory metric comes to 0.06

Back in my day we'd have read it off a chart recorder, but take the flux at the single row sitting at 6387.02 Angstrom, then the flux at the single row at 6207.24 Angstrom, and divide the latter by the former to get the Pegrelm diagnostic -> 0.975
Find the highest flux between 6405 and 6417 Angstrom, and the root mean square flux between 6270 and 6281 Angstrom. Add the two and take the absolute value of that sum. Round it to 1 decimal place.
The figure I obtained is 14.6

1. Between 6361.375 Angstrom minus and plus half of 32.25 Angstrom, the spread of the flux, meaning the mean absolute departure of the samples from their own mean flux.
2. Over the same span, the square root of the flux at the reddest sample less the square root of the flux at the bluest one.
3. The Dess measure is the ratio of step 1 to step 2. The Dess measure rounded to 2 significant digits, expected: -9.2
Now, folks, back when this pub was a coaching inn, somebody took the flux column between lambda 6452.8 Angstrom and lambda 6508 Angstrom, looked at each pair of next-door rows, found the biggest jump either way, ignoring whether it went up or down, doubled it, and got 0.30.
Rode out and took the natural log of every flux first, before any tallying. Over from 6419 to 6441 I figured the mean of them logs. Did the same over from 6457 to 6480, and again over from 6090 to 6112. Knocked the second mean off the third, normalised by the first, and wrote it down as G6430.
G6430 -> -0.015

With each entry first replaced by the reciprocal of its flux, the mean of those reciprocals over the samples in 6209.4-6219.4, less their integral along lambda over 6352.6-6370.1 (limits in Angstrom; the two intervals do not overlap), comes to -2.4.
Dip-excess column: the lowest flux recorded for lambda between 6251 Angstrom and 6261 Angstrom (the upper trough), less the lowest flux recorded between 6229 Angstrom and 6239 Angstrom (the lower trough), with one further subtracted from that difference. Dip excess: -0.67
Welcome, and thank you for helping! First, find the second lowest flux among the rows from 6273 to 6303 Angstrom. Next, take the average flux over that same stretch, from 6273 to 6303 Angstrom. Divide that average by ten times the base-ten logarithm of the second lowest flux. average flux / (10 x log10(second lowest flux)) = 0.844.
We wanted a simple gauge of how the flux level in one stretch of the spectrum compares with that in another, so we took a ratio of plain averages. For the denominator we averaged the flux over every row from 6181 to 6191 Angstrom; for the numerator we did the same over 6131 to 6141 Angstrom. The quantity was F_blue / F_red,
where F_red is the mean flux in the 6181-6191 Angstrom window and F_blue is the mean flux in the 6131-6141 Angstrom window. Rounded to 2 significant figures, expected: 0.99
